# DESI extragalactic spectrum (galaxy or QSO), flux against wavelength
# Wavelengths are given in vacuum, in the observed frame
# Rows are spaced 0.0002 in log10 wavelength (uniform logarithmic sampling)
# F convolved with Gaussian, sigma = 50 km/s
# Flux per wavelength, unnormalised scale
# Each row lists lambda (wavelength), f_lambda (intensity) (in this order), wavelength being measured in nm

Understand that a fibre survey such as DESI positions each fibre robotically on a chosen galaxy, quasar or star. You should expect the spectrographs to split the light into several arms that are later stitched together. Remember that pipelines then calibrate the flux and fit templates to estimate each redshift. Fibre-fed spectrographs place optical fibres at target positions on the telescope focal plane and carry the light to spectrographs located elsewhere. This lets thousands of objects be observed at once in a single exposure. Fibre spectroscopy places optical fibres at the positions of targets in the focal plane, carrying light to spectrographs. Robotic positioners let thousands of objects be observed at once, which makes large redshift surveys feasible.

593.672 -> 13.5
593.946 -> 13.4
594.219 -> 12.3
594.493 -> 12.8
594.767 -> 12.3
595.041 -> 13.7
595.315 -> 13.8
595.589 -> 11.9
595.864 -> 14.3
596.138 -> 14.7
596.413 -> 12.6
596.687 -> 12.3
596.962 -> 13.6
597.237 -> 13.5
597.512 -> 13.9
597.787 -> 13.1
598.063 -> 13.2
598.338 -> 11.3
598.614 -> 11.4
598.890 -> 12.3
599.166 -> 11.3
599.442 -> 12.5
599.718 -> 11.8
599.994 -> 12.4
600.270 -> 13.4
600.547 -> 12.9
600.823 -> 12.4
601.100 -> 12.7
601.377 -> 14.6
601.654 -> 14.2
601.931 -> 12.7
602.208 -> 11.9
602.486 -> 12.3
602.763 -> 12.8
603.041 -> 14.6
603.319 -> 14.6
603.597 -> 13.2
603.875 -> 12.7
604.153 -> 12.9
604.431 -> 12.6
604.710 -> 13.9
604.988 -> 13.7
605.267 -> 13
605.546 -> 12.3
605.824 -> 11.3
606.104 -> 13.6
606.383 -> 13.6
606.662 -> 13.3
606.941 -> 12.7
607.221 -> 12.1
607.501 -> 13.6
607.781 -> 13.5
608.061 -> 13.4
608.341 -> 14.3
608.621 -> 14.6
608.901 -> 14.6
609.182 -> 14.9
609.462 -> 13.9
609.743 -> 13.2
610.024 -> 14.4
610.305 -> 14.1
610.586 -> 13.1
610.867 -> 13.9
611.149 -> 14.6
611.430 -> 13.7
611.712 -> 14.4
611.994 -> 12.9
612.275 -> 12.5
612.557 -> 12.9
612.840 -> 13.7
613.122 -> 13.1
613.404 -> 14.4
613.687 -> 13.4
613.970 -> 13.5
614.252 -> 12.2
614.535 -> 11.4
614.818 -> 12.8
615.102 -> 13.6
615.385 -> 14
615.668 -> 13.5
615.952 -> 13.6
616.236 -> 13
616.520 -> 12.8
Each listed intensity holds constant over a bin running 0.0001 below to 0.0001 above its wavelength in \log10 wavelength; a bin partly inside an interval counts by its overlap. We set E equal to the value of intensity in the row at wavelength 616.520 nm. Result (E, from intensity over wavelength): 12.8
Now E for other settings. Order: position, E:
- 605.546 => 12.3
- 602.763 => 12.8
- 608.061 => 13.4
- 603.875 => 12.7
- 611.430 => 13.7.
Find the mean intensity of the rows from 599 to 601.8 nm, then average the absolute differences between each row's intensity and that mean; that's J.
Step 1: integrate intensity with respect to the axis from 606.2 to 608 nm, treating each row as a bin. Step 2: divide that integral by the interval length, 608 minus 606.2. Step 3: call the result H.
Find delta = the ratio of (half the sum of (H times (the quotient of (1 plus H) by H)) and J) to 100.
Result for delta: 0.0746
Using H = 13.2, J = 0.76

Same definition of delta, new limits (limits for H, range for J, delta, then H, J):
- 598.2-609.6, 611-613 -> 0.0736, 13.1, 0.65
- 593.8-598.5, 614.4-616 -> 0.0740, 13.1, 0.70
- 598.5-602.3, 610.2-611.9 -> 0.0701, 12.6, 0.40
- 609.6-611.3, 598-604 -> 0.0783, 13.9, 0.77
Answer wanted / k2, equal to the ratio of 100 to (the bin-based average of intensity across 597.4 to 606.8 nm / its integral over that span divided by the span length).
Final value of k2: 7.76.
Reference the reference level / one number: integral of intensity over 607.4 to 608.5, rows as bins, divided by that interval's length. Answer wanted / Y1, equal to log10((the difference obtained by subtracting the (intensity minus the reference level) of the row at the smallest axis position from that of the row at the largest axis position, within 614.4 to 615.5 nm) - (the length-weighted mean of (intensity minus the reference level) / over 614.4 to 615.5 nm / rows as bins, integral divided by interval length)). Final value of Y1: 0.5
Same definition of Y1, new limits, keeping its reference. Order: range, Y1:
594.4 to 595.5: 0.2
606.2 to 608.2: -0.5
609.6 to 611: -0.2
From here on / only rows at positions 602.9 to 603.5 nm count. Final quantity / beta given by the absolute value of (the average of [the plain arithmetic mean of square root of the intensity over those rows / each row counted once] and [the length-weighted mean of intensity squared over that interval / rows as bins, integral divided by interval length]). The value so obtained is 107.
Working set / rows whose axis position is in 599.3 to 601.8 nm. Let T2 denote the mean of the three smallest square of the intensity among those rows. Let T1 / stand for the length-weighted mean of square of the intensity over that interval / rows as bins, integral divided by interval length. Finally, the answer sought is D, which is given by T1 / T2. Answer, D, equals 1.14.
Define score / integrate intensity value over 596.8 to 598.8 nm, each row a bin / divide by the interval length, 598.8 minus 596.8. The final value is 12.83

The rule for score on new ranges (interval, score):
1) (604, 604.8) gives 13.08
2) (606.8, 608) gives 13.00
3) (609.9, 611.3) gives 14.02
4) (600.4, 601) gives 12.66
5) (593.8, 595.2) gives 12.91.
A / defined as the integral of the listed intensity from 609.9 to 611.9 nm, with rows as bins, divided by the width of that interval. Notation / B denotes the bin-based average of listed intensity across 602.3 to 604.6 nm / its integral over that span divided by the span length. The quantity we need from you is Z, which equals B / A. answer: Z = 0.94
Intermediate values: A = 14.00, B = 13.2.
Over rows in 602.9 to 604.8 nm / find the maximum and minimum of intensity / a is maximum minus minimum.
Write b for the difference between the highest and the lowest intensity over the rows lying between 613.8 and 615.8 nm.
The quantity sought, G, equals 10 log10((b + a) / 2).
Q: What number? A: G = 3.6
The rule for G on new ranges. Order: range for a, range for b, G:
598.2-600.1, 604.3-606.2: 2.8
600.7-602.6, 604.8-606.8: 4.1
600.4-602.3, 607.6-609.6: 3.2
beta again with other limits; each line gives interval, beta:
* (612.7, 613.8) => 95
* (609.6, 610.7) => 96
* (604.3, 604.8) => 89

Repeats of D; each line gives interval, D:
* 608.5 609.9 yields 1.05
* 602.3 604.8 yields 1.12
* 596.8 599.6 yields 1.24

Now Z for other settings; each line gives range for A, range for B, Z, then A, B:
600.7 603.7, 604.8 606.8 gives 0.98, 13.28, 13.0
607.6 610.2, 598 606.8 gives 0.91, 14.08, 12.9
